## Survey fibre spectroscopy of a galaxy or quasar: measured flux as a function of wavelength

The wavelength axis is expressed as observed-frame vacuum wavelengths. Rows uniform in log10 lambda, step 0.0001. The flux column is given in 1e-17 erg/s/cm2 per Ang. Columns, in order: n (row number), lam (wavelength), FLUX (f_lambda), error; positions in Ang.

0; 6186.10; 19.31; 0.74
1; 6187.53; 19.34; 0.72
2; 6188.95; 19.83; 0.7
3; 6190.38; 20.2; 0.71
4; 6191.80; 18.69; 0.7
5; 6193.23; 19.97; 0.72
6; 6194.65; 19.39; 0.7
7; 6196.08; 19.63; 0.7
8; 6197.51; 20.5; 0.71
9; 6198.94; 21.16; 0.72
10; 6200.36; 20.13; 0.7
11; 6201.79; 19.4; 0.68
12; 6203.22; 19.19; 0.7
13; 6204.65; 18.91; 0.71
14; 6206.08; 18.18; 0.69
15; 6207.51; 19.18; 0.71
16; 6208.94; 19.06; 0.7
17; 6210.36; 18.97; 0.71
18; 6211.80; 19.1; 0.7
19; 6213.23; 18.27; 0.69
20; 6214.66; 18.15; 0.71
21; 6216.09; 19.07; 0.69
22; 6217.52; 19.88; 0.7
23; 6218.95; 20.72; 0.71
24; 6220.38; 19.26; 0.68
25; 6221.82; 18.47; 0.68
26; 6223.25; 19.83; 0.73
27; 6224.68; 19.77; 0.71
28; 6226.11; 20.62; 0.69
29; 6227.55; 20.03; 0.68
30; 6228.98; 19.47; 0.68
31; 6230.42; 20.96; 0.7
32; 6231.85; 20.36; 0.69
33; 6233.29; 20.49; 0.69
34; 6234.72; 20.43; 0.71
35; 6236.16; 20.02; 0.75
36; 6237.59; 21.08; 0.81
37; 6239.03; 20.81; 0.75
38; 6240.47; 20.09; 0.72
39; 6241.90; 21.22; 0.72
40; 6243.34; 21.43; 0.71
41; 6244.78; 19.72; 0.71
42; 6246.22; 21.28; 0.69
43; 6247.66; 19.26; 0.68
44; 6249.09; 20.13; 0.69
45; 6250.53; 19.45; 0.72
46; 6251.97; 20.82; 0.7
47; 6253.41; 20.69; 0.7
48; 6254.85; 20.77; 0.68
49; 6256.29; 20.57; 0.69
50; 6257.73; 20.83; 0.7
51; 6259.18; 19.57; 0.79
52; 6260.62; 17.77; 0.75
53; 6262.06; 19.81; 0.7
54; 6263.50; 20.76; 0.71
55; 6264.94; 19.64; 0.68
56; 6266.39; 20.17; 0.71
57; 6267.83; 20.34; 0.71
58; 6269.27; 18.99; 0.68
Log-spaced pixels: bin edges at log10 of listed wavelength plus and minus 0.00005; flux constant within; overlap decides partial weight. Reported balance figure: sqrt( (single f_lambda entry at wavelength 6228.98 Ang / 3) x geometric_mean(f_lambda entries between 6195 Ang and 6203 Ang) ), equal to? 11.4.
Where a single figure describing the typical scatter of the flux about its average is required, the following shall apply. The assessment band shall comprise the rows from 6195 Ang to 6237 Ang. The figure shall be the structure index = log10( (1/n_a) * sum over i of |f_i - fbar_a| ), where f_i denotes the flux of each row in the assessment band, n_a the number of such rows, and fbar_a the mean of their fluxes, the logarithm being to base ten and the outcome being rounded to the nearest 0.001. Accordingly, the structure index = -0.157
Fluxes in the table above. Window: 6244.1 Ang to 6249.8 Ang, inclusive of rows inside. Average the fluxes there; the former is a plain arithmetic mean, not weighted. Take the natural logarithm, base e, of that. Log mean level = 3.00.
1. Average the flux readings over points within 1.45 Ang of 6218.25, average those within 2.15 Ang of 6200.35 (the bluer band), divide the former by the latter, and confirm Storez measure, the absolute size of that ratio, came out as 1.00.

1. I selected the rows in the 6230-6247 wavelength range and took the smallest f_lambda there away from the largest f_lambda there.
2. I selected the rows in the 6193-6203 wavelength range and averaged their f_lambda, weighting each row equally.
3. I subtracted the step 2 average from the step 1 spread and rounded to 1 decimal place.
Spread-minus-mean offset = -18.3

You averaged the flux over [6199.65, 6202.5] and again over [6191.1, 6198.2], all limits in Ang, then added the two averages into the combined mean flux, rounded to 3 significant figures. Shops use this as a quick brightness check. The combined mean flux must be 39.4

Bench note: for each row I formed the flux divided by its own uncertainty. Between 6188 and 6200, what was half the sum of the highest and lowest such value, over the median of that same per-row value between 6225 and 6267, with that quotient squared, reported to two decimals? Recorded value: 0.92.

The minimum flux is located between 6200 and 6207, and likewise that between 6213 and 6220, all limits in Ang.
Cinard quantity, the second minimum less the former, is 0.0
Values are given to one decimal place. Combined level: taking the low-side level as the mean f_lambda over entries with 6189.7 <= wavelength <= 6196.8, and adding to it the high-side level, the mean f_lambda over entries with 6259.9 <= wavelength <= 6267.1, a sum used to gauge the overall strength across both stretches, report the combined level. 39.2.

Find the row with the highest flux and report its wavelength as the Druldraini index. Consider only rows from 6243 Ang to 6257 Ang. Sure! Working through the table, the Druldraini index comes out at 6243.34 Ang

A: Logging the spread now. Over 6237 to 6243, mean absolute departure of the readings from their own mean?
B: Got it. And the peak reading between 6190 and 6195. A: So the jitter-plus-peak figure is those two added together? 20.6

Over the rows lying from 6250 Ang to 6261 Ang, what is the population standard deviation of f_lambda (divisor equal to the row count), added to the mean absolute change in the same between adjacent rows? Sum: 1.7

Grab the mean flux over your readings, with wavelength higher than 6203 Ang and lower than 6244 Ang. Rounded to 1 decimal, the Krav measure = 19.8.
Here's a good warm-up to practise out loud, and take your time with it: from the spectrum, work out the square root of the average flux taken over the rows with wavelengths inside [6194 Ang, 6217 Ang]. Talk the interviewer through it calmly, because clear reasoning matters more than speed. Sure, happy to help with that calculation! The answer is 4.39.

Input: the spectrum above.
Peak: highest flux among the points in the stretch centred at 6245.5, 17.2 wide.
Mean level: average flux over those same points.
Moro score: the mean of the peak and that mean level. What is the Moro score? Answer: 21.0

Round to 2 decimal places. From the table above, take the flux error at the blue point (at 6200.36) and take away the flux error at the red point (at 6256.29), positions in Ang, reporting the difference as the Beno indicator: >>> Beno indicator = 0.01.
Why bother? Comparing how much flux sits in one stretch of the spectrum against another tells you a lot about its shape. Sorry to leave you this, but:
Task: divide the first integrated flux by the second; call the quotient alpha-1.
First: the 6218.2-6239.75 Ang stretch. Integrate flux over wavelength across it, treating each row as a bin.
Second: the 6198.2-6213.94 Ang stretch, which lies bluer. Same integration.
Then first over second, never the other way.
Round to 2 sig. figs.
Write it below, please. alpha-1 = 1.4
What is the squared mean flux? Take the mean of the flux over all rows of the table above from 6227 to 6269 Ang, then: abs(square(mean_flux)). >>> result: 411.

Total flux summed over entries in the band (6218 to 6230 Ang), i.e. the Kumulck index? 158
